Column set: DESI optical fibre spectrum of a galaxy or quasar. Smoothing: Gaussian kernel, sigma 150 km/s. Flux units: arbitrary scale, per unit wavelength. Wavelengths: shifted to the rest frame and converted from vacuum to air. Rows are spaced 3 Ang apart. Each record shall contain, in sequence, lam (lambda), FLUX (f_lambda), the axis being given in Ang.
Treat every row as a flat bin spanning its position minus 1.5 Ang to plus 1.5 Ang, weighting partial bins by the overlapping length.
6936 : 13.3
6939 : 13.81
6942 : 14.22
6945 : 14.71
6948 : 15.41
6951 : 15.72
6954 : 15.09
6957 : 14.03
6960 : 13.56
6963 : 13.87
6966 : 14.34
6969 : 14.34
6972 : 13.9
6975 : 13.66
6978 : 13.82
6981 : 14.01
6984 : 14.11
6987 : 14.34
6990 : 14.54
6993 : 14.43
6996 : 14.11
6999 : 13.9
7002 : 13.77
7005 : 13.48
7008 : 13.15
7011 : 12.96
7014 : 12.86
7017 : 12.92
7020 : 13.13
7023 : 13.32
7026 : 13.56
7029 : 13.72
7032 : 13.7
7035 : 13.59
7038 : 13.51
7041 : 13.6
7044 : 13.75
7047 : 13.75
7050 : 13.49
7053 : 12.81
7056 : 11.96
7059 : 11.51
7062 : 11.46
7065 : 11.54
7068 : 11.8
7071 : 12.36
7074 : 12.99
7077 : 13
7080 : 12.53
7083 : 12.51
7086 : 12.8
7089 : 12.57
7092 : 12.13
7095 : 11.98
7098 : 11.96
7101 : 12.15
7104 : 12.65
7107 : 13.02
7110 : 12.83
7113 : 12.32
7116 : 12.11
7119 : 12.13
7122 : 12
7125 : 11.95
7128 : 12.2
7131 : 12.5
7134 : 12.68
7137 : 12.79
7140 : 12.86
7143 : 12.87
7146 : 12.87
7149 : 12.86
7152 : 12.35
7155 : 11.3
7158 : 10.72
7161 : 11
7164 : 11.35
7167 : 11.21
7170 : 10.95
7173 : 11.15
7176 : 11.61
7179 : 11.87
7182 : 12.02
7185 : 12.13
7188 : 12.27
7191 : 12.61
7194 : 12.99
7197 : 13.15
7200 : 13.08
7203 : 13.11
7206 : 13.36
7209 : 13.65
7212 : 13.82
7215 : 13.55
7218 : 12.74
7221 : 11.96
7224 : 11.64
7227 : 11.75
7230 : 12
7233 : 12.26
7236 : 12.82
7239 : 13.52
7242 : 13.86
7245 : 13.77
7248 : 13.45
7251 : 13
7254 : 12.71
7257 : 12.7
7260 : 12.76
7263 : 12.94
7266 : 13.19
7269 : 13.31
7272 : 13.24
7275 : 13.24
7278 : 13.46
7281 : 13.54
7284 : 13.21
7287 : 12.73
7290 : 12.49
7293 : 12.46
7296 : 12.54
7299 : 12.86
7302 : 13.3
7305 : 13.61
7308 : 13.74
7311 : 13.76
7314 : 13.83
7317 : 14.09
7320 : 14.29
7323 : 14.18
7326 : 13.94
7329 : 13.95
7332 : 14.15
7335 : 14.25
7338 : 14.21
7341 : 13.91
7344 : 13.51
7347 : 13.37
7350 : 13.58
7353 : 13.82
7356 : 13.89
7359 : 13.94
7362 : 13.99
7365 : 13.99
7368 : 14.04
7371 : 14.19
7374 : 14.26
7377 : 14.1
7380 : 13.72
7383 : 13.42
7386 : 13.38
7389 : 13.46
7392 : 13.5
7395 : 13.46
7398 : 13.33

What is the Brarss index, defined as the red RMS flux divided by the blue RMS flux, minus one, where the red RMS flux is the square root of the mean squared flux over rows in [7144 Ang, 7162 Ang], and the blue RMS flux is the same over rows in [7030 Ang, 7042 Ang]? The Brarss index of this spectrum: -0.13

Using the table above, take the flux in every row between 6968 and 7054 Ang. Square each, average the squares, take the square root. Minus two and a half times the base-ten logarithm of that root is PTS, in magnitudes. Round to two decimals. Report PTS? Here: -2.84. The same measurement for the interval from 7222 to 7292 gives -2.78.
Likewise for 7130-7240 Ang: -2.73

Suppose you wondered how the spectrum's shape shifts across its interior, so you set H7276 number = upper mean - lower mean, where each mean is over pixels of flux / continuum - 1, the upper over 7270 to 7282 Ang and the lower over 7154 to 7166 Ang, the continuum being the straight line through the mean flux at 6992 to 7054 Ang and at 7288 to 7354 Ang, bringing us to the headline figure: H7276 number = 0.16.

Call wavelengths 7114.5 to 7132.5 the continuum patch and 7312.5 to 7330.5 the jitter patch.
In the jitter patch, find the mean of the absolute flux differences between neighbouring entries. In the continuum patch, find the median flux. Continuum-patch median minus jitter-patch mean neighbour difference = 12.0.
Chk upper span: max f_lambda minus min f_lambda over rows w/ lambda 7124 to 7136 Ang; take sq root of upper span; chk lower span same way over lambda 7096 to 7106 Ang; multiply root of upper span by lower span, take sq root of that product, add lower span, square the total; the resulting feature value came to 2.1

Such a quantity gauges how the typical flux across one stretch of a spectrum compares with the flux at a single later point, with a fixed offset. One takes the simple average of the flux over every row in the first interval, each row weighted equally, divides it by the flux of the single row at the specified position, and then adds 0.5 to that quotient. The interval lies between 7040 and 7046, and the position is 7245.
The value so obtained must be 1.49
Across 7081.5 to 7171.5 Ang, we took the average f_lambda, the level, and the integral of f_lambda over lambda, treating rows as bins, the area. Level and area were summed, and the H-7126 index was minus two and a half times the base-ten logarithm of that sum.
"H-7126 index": -7.6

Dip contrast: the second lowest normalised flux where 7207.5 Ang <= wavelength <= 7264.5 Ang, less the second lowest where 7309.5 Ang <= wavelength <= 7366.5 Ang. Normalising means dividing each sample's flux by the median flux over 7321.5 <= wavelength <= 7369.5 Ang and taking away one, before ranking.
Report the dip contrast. -0.13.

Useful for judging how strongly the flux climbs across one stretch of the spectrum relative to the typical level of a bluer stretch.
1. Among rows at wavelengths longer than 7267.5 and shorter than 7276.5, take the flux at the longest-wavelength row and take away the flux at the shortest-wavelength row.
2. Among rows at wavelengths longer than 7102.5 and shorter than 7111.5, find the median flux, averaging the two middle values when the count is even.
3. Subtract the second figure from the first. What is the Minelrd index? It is -12.9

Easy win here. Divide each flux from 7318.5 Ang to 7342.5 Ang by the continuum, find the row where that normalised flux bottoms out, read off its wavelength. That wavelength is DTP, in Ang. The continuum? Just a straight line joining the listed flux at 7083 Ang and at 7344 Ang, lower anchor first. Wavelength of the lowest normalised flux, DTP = 7341 Ang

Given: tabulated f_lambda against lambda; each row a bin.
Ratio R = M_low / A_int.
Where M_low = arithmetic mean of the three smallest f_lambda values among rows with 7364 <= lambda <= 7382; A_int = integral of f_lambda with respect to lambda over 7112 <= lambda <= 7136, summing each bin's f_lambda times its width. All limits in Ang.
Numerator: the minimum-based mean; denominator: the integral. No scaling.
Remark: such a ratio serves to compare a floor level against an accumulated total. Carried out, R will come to 0.047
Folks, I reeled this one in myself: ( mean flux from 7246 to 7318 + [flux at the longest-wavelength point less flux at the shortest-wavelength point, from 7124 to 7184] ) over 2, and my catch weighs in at 6.6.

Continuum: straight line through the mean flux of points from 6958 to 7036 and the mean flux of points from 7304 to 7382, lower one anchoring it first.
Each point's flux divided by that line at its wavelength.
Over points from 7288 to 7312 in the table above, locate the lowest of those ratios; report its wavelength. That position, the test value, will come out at 7293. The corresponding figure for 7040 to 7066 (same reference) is 7062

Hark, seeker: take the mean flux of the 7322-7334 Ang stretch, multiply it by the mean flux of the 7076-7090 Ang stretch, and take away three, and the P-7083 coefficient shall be 175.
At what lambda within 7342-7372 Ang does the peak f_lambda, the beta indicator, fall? 7371 Ang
